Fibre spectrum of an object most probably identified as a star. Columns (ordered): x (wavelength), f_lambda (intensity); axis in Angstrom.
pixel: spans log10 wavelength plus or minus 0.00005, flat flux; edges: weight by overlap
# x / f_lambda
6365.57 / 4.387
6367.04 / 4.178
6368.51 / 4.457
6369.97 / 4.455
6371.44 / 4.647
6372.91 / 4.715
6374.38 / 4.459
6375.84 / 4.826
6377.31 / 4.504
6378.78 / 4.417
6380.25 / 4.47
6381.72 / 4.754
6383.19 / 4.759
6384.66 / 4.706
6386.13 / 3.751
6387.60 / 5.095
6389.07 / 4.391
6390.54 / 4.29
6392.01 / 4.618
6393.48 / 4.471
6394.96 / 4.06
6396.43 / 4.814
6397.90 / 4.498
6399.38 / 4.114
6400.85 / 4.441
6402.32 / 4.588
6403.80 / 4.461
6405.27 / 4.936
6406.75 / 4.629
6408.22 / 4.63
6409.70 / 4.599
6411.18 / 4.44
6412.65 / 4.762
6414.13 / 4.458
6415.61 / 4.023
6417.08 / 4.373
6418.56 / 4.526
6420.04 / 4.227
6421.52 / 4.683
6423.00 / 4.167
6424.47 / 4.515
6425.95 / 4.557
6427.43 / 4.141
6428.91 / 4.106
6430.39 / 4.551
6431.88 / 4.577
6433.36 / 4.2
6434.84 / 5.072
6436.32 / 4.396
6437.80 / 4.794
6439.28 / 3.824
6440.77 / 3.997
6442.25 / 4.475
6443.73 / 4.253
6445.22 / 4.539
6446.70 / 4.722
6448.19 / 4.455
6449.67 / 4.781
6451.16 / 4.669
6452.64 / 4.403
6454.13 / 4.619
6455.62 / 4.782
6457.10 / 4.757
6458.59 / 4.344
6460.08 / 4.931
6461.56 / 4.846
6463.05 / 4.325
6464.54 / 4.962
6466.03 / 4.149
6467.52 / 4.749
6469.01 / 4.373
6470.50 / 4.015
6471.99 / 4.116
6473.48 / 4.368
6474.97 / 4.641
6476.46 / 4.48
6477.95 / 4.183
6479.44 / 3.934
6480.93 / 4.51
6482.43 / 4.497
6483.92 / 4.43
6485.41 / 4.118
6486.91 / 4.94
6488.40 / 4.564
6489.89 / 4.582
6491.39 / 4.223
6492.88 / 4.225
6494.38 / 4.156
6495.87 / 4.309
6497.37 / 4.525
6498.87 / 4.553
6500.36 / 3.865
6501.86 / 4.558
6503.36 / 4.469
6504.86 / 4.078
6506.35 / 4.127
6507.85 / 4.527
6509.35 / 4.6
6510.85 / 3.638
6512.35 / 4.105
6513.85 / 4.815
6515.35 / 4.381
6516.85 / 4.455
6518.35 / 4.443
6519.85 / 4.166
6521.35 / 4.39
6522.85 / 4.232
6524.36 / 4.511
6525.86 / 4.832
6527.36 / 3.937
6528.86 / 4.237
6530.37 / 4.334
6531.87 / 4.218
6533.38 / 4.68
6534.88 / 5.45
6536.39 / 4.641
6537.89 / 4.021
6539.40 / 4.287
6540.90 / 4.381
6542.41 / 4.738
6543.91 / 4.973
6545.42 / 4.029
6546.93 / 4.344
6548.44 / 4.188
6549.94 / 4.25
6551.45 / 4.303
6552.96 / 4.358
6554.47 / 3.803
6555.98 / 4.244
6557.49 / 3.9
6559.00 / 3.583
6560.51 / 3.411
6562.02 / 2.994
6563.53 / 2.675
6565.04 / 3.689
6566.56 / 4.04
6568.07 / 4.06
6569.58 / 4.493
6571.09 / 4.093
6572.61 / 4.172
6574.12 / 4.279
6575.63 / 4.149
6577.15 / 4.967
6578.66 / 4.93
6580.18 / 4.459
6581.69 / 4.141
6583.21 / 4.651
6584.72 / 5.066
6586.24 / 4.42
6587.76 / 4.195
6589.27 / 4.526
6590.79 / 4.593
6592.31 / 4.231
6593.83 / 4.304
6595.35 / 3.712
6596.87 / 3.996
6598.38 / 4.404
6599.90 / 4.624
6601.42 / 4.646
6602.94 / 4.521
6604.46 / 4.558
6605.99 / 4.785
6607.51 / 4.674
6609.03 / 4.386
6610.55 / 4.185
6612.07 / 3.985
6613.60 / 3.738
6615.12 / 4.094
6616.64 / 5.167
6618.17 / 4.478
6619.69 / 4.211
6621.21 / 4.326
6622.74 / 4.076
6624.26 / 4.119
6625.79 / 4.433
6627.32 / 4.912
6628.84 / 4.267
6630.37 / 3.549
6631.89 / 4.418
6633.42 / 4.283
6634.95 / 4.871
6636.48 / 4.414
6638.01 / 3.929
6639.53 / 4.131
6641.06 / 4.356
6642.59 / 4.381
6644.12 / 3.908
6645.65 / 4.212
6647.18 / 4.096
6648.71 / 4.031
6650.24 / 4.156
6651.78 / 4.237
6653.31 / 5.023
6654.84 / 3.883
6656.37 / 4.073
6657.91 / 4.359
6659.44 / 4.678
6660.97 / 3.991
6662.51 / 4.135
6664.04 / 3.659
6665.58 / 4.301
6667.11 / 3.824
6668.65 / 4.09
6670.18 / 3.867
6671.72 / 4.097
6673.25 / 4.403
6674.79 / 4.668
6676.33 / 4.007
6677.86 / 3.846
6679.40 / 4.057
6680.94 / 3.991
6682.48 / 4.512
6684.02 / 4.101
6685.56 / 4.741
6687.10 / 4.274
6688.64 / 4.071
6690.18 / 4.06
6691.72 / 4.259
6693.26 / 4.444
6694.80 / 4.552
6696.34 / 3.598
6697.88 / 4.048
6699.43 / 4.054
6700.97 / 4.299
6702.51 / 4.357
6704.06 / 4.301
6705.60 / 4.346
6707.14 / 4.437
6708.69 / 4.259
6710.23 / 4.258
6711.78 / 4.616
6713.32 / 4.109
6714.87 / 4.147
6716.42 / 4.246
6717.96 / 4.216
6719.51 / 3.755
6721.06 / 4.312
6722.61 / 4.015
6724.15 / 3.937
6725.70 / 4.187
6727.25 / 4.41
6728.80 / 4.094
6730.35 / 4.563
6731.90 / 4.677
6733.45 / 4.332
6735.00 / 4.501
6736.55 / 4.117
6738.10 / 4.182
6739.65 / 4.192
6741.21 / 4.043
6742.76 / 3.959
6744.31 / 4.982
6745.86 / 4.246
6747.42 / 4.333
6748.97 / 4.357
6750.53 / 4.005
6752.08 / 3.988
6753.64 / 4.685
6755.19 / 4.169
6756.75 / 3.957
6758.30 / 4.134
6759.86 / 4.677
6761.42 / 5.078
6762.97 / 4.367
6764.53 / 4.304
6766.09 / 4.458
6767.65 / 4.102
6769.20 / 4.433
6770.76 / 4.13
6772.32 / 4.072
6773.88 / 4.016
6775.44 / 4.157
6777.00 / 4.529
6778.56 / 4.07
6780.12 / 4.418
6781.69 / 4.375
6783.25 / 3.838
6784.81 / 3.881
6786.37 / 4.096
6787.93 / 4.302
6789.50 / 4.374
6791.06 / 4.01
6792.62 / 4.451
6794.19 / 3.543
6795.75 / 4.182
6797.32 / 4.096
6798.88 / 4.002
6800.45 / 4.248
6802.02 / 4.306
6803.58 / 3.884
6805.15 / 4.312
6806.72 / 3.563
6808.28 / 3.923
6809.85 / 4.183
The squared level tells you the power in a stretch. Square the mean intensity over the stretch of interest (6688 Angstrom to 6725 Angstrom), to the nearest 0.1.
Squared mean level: 17.6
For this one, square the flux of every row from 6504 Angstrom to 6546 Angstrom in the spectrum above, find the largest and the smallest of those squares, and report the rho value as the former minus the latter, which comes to 16.5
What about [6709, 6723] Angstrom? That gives 7.2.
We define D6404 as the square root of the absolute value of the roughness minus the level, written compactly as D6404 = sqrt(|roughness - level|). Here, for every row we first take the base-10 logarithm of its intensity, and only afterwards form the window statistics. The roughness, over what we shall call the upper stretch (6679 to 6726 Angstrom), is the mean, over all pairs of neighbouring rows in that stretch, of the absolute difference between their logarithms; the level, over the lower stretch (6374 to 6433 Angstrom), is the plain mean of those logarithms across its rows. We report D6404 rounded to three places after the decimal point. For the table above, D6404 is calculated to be 0.790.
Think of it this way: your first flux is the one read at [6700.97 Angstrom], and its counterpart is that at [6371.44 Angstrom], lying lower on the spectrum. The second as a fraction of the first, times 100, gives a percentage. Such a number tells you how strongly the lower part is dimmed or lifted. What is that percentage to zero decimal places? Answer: 108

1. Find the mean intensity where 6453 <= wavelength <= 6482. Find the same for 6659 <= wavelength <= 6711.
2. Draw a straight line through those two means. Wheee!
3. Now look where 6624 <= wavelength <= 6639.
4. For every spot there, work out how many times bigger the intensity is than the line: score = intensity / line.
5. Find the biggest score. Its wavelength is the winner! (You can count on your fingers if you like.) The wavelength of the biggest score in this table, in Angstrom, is 6627.32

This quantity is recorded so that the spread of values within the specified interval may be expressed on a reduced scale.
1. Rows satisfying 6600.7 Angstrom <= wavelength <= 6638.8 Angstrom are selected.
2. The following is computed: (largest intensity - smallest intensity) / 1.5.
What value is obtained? 1.1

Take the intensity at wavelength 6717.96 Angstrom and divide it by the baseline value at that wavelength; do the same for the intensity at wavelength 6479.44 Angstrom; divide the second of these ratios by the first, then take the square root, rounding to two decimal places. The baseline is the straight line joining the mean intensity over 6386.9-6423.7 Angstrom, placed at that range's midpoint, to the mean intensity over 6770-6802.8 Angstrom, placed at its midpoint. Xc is 0.94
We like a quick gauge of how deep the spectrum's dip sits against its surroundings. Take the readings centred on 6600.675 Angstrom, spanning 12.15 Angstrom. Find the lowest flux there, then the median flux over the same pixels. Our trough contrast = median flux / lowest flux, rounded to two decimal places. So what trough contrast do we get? 1.22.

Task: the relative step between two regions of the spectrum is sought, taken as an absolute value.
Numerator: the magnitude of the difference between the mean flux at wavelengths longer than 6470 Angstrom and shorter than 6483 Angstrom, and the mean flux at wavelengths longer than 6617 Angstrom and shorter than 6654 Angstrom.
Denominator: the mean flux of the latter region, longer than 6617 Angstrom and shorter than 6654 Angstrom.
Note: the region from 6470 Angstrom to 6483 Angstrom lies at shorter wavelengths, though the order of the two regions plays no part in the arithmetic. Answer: 0.00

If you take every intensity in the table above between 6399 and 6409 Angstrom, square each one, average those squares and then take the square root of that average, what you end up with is 4.55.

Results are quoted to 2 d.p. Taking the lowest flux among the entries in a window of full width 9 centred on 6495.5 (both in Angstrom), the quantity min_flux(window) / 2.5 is 1.66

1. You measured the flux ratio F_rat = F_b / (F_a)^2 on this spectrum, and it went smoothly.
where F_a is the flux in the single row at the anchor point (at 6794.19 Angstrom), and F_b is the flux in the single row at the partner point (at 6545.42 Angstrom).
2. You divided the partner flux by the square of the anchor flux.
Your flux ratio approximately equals 0.32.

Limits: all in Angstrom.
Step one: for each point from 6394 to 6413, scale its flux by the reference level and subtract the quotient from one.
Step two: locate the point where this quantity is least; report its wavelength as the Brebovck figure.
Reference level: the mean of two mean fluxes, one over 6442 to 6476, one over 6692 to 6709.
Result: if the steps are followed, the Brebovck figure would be 6405.27 Angstrom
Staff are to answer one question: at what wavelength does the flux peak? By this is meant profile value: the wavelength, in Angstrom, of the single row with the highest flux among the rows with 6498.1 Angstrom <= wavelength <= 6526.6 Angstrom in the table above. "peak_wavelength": 6525.86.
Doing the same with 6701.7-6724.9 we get 6711.78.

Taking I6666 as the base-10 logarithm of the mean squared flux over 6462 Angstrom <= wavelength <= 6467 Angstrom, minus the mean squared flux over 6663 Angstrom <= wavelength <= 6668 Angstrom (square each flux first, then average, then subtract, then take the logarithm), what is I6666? 0.7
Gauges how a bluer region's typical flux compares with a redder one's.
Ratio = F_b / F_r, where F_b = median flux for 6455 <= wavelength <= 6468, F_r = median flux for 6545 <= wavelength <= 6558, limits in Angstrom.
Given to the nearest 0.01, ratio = 1.12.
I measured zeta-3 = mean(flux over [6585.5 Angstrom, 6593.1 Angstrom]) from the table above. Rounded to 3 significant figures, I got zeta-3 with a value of 4.39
